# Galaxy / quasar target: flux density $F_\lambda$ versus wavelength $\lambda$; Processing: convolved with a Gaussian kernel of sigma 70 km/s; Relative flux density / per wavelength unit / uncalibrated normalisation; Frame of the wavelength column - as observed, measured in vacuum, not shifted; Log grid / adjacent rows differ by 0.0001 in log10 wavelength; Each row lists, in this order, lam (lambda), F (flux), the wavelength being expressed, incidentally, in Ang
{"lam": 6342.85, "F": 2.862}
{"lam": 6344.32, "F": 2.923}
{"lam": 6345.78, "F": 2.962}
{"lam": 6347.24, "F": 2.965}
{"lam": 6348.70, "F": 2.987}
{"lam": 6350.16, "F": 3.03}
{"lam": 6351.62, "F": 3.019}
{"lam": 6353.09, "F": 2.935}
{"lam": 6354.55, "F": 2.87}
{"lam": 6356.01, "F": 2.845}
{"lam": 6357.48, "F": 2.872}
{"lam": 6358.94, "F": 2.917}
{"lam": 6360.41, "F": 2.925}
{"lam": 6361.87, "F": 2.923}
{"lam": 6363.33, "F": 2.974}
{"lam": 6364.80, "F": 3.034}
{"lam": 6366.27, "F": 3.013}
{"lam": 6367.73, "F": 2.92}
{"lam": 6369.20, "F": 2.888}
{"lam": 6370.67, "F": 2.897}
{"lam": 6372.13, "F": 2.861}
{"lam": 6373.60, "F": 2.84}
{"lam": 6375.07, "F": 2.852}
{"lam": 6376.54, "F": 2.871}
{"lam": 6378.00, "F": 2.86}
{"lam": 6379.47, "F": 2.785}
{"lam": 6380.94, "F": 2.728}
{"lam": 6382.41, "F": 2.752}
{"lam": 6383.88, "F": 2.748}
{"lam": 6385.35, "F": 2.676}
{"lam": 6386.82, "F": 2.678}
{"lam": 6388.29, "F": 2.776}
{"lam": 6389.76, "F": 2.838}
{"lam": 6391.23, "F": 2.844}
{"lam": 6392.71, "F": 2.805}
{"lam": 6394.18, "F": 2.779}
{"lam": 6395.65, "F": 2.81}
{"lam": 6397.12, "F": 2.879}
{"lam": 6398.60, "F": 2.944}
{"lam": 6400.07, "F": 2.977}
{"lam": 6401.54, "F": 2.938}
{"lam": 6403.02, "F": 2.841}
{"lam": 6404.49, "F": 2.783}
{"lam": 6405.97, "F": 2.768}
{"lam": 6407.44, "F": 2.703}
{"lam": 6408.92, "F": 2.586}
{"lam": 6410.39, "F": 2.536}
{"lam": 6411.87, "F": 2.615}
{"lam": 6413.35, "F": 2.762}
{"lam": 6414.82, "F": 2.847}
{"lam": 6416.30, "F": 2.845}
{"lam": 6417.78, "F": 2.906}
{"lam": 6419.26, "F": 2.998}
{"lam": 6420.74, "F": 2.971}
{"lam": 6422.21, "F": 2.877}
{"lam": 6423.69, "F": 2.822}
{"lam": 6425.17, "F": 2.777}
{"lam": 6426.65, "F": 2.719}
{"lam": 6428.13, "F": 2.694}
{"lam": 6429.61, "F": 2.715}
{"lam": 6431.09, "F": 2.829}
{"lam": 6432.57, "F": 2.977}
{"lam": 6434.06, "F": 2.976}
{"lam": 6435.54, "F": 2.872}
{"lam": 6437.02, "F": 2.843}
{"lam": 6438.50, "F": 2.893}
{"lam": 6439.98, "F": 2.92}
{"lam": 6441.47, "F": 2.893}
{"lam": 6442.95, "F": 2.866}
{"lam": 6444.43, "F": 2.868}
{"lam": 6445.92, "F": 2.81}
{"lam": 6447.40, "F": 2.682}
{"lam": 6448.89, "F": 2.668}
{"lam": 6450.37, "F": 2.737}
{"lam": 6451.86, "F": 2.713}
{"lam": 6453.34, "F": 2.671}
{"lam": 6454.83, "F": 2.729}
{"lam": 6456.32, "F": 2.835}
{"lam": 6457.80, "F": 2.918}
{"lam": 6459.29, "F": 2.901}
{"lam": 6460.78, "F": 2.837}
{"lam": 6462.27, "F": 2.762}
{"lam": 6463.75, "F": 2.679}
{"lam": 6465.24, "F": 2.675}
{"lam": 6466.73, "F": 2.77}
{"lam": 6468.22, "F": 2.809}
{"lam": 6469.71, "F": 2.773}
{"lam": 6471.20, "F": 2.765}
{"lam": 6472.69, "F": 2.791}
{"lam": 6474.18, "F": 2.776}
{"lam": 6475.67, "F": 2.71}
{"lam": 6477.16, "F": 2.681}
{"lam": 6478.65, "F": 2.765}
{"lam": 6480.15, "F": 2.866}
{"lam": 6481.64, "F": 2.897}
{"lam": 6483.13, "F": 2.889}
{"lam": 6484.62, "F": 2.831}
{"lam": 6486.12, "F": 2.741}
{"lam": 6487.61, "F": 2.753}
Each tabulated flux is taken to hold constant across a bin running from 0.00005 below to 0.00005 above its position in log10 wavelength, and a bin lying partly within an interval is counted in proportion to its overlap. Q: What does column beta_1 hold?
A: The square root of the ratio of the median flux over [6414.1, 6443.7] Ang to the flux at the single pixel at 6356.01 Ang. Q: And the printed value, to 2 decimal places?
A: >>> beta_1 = 1.00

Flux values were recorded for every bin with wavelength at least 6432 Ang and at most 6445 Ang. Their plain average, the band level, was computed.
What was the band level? 2.90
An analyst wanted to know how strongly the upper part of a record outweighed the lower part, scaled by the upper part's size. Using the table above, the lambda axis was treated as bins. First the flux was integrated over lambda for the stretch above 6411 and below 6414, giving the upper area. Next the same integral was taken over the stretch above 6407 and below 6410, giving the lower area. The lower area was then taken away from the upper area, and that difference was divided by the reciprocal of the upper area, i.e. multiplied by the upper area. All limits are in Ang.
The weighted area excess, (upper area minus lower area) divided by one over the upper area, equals 1.1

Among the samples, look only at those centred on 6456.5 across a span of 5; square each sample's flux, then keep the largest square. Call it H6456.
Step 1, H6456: 8.51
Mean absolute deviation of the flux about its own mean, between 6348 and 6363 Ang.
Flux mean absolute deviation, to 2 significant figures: 0.048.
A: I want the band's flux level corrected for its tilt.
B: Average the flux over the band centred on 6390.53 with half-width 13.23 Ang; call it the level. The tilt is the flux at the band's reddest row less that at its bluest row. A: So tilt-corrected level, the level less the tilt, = 2.83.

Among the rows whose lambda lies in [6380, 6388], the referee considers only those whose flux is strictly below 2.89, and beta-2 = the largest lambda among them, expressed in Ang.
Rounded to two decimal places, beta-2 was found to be 6386.82 Ang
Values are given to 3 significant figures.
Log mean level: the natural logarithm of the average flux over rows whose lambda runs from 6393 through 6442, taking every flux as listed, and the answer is 1.04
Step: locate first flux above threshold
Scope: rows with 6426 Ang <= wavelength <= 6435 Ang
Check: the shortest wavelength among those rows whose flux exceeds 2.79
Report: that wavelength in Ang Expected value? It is 6431.09 Ang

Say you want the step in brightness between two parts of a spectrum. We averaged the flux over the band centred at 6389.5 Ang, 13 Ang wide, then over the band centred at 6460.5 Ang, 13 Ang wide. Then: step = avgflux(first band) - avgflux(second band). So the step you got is -0.02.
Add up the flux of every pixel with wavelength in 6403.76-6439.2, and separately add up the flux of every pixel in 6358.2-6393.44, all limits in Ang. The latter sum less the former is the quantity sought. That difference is 1.1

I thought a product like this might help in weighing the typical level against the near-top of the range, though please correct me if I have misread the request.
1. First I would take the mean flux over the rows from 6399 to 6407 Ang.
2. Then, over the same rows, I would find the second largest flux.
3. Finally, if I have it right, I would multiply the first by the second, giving 8.4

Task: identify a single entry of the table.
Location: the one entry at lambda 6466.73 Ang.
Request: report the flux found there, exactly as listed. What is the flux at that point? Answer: 2.77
